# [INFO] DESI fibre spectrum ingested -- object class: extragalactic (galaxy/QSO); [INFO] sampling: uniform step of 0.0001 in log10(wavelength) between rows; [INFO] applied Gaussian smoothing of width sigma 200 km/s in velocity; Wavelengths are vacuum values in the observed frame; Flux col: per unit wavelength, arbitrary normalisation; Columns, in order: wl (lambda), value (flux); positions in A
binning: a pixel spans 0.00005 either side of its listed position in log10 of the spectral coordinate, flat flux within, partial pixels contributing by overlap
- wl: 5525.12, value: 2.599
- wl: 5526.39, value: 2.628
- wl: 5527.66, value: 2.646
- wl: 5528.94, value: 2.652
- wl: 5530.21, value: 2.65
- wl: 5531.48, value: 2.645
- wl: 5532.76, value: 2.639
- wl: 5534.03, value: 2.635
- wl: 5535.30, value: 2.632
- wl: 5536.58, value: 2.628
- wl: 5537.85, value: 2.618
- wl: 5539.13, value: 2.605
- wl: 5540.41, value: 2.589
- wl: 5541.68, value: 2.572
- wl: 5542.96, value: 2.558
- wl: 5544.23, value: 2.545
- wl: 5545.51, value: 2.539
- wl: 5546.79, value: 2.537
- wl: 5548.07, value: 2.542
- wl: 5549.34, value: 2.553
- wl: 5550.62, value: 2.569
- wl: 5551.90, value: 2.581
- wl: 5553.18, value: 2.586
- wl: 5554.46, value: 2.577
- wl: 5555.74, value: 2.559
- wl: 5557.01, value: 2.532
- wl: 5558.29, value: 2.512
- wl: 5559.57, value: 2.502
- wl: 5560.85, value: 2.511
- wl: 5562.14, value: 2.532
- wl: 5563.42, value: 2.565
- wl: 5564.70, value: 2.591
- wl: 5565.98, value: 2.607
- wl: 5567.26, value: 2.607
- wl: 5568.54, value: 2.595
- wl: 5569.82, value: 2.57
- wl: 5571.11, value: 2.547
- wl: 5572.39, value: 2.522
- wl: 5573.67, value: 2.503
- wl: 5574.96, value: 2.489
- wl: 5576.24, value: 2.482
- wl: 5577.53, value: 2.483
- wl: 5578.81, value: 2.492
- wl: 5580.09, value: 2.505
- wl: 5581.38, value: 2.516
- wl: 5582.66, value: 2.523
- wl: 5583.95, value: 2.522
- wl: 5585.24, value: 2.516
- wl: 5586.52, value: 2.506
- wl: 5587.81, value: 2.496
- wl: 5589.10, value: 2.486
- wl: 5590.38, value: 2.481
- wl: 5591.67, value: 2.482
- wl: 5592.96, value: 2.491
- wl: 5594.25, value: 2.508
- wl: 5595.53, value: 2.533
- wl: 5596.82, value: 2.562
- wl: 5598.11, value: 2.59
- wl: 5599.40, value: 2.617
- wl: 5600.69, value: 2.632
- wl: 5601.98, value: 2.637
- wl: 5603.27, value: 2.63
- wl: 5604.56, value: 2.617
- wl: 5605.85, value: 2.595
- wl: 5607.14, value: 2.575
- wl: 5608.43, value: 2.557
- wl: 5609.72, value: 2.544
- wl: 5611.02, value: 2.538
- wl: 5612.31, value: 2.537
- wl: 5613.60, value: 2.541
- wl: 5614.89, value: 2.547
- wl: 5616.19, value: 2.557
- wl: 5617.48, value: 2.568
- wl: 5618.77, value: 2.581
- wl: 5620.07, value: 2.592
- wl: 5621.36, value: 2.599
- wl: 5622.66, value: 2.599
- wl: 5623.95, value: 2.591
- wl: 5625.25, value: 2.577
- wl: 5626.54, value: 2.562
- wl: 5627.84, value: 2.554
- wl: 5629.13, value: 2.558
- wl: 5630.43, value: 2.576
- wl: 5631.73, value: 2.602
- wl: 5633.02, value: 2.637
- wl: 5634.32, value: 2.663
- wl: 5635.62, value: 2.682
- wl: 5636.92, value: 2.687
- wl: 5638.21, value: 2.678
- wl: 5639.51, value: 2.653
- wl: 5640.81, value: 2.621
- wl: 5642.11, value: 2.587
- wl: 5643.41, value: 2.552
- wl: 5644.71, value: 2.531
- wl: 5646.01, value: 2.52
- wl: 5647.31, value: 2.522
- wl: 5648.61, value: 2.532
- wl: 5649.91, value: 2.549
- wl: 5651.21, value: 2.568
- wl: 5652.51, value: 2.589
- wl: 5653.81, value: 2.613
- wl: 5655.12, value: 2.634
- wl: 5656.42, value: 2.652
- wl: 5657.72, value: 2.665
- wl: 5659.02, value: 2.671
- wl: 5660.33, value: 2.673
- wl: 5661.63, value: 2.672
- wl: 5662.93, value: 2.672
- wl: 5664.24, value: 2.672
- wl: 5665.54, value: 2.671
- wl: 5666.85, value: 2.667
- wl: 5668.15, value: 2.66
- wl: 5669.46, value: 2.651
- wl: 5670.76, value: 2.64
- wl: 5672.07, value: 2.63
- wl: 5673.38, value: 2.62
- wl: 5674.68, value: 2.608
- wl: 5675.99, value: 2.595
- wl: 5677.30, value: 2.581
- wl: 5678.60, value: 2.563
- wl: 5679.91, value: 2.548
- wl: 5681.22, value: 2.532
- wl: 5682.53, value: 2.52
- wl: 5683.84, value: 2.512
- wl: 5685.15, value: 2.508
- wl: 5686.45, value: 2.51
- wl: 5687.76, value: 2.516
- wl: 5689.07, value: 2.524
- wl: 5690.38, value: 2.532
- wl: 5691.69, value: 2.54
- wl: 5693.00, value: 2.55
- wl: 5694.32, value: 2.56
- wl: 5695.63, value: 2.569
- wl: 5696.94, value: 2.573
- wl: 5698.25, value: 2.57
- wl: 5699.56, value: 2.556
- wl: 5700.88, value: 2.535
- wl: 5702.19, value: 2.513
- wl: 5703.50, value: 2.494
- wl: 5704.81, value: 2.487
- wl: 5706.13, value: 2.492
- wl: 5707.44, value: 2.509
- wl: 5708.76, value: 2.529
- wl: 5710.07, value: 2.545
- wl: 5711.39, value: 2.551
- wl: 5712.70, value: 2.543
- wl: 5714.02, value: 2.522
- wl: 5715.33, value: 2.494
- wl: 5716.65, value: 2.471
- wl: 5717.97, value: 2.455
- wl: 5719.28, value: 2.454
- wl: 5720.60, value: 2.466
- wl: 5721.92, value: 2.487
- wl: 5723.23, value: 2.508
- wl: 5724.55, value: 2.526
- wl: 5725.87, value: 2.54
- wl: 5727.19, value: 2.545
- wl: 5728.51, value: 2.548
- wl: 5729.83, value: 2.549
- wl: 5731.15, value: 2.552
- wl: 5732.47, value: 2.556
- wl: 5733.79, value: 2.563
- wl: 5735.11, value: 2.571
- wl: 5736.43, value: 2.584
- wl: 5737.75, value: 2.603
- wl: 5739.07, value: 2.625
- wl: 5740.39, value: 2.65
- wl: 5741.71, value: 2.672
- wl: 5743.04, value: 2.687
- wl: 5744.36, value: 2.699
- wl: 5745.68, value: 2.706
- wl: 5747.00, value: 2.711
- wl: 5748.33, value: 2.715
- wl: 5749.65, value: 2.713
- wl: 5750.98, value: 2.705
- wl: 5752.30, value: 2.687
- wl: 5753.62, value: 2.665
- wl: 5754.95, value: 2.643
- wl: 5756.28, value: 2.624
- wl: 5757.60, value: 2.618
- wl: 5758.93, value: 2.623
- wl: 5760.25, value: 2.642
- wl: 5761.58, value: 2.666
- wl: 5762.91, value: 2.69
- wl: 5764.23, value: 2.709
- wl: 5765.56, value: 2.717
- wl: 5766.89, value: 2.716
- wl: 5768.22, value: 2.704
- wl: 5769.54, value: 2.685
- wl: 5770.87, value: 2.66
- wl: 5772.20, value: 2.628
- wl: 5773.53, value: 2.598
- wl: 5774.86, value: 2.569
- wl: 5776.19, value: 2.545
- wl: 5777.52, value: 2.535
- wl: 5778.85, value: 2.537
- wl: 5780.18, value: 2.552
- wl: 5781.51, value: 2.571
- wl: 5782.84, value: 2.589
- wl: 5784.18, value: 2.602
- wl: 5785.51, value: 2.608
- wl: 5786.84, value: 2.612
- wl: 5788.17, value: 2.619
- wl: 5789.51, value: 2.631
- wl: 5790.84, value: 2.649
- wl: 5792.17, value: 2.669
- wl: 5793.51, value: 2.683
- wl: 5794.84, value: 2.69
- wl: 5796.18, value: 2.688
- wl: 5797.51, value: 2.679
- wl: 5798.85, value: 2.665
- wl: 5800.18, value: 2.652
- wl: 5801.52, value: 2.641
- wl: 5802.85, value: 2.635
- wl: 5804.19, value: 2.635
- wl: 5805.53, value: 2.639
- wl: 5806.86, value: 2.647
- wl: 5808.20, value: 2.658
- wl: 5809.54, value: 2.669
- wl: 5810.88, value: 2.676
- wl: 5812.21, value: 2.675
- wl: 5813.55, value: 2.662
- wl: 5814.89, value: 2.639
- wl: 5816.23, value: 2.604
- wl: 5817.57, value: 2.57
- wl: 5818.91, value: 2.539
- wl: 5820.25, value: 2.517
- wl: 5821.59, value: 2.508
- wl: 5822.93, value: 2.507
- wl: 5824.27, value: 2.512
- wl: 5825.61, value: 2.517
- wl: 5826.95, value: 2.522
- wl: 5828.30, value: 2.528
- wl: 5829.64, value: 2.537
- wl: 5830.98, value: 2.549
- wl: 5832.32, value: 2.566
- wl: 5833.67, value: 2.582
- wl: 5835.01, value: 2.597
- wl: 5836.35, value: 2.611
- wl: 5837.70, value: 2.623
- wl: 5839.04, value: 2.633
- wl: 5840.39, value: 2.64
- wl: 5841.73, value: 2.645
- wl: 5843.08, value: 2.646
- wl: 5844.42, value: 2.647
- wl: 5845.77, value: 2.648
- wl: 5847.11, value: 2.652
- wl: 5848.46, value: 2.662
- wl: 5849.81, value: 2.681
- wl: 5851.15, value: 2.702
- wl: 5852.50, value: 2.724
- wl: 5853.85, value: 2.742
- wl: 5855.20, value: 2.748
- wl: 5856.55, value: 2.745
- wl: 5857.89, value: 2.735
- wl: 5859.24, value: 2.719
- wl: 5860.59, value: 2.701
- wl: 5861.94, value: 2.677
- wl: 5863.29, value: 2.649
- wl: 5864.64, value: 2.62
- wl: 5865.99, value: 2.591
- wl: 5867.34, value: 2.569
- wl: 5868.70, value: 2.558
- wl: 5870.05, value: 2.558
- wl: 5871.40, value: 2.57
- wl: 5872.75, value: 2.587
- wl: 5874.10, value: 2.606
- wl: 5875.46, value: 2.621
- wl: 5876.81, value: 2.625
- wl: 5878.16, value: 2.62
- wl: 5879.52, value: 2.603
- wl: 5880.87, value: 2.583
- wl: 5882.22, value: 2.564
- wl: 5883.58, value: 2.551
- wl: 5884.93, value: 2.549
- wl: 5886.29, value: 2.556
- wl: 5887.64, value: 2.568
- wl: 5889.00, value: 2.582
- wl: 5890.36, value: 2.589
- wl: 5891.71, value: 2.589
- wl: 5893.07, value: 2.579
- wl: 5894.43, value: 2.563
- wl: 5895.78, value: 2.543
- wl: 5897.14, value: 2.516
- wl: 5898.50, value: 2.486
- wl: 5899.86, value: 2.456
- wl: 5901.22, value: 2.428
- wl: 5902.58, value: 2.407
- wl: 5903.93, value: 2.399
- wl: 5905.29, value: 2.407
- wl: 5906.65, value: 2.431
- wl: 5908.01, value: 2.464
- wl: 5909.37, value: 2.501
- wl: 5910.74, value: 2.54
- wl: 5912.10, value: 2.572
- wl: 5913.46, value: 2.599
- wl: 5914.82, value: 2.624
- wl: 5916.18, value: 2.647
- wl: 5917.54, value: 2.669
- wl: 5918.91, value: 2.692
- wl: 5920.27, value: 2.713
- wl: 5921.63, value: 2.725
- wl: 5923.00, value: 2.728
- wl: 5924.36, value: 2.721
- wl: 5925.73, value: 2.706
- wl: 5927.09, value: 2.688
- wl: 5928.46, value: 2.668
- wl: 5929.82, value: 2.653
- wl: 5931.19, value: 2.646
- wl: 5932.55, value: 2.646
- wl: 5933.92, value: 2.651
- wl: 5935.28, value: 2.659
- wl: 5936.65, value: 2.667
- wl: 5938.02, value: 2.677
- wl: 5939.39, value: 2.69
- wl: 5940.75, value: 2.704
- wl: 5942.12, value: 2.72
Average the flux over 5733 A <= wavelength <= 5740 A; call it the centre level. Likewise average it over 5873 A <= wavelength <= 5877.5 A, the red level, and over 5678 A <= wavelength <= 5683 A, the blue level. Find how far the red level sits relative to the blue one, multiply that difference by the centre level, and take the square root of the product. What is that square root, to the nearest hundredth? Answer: 0.45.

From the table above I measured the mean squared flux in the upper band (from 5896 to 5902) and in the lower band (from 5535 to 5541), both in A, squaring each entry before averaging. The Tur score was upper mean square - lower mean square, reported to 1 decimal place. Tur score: -0.7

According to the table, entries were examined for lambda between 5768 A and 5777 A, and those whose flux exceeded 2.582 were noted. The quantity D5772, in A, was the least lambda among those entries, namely 5768.22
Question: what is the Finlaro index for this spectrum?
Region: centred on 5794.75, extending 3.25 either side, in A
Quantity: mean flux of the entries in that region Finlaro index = 2.68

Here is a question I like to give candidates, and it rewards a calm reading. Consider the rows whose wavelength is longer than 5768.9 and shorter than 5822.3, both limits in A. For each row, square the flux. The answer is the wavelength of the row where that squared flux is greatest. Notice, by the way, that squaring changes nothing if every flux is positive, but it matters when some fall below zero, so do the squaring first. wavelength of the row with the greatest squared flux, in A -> 5794.84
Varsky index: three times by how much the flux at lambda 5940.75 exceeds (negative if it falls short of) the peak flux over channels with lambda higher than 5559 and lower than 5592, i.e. 0.3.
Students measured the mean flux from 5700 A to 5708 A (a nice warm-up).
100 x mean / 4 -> 63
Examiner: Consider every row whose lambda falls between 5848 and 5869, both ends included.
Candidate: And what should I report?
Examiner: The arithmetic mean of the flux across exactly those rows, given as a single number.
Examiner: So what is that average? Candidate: 2.68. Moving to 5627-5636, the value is 2.61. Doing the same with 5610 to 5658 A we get 2.59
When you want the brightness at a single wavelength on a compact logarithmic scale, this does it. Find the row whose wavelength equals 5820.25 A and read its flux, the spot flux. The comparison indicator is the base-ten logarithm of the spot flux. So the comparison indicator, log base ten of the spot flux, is 0.401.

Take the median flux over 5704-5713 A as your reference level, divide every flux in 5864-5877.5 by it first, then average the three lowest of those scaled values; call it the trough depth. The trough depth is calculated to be 1.01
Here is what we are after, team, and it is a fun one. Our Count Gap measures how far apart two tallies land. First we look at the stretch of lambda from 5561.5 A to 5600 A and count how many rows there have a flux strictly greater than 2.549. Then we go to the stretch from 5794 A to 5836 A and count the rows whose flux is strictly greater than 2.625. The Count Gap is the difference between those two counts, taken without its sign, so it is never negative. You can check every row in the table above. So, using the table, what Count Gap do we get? 7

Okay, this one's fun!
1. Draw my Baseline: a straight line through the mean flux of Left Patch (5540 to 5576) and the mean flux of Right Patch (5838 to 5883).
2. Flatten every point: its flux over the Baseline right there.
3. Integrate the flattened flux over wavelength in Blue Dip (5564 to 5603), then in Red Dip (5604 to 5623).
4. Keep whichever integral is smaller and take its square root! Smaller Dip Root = 4.4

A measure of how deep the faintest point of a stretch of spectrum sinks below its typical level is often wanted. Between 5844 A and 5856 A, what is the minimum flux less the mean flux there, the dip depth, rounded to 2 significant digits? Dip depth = -0.043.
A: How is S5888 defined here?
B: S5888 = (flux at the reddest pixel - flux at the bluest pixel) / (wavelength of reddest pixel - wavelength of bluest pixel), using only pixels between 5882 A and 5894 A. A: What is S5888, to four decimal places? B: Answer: 0.0014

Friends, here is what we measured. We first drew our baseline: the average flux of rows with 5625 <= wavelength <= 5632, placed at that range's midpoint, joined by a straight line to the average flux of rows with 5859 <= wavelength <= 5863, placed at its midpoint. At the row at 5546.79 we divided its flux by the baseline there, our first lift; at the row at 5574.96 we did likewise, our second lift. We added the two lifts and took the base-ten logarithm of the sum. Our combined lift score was 0.297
